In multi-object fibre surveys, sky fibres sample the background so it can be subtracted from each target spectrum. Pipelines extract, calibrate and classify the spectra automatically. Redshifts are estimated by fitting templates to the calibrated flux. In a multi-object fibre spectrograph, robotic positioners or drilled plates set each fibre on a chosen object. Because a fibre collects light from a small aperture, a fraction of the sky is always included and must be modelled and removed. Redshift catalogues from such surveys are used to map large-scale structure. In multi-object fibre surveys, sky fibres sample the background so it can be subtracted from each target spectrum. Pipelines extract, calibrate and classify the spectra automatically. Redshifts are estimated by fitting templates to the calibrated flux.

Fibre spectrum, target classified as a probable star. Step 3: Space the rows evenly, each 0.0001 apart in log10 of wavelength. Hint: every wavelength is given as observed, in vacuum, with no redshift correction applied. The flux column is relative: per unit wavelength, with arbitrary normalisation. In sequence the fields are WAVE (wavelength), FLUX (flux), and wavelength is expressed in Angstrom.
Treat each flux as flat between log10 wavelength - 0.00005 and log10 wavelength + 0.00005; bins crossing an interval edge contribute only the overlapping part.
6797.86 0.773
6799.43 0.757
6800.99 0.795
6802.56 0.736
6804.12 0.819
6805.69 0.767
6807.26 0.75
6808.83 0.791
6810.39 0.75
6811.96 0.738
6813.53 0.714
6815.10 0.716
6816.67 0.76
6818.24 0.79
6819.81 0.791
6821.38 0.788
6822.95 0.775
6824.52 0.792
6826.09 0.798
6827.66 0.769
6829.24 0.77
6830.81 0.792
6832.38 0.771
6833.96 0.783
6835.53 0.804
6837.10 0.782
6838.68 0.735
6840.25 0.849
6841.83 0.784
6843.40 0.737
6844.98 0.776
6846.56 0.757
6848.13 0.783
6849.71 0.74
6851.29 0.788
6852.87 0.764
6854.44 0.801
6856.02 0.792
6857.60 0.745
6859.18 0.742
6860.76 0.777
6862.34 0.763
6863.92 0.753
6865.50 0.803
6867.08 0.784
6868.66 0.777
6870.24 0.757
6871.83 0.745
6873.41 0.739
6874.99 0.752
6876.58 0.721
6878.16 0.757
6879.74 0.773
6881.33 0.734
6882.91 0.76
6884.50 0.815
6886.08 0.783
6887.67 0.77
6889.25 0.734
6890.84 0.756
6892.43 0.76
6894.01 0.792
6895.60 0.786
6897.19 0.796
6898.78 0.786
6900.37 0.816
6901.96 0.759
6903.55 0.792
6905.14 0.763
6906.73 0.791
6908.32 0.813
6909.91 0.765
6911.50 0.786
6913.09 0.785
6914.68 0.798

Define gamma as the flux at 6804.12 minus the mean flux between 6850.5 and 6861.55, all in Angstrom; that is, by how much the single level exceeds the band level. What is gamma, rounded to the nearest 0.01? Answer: 0.05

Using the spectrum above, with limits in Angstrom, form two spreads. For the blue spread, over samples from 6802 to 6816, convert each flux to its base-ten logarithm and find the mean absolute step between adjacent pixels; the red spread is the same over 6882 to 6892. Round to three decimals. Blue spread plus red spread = 0.037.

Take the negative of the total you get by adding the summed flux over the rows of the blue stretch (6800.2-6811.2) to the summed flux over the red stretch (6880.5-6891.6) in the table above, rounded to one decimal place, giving -10.8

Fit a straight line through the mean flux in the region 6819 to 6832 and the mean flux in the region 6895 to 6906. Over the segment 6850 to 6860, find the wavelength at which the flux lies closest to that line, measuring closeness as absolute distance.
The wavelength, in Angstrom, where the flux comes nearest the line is 6851.29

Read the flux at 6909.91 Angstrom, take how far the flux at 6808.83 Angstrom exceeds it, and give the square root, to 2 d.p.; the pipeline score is 0.16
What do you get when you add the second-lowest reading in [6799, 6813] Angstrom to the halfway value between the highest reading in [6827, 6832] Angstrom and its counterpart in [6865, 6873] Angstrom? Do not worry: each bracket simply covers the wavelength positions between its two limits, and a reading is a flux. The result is 1.54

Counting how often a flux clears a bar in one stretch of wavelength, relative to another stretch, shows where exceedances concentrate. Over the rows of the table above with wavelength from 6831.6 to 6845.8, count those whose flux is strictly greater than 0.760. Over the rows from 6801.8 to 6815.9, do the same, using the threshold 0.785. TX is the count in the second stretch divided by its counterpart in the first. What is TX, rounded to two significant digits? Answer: 0.29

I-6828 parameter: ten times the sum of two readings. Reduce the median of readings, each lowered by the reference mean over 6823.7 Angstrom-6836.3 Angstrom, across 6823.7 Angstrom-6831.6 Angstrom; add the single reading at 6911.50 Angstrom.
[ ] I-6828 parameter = 7.93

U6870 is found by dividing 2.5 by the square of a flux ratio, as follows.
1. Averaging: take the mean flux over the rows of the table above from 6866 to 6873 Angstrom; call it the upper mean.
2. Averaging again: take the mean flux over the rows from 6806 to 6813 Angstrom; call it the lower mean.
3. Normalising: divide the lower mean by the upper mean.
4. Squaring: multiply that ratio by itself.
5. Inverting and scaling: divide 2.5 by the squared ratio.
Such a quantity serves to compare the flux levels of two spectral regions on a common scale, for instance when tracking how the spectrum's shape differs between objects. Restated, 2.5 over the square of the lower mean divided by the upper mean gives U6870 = 2.56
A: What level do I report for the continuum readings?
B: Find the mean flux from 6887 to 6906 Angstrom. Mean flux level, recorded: 0.776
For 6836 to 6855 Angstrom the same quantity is 0.775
